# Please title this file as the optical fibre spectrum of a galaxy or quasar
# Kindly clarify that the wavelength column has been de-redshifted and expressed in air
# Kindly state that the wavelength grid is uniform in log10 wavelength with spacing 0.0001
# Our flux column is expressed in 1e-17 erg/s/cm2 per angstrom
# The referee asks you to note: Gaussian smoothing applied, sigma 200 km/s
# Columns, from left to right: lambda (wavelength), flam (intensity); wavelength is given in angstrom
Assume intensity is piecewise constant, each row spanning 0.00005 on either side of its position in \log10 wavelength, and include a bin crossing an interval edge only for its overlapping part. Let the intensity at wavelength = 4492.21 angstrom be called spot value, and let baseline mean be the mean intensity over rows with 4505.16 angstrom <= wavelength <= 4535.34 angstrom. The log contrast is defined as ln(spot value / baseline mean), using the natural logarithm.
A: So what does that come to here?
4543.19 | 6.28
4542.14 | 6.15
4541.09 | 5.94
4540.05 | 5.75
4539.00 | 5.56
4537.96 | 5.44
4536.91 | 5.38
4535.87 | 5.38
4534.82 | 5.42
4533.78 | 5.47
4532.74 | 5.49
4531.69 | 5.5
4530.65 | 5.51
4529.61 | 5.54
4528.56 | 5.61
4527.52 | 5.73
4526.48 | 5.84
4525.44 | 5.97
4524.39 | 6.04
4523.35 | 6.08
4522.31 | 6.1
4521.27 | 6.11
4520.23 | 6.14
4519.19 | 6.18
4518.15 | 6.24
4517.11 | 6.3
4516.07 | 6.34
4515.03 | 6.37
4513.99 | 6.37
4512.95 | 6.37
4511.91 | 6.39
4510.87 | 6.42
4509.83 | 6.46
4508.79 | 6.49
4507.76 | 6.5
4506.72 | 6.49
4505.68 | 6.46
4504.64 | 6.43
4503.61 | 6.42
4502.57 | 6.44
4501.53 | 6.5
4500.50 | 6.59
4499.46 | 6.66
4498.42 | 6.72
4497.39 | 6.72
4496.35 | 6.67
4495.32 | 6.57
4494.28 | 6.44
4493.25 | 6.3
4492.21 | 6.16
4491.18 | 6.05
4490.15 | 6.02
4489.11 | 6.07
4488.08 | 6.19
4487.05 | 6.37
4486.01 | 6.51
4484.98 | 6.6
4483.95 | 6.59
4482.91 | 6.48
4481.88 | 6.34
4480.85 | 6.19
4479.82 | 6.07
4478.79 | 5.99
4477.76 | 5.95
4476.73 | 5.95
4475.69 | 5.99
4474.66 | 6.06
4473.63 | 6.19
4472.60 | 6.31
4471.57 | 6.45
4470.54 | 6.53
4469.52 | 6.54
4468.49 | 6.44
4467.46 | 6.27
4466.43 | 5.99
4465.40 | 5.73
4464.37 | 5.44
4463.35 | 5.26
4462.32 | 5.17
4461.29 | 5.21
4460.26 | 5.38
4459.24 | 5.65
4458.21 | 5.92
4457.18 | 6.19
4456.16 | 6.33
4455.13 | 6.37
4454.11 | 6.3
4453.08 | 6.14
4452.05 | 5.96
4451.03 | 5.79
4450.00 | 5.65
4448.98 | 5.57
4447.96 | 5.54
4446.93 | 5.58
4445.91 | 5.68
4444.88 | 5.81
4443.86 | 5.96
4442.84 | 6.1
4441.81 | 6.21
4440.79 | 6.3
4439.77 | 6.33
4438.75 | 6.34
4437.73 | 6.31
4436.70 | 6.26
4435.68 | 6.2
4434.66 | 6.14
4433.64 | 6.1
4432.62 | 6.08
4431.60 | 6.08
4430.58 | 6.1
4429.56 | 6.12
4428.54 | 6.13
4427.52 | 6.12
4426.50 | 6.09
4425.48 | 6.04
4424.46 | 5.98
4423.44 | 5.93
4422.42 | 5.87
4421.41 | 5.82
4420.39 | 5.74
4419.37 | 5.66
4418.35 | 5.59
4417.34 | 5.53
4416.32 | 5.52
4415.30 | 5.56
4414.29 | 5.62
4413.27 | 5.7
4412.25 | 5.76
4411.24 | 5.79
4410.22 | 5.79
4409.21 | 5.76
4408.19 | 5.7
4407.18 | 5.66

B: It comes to 0.02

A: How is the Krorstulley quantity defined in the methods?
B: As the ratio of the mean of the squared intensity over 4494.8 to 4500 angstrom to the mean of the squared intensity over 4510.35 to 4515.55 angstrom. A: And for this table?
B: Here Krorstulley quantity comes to 1.09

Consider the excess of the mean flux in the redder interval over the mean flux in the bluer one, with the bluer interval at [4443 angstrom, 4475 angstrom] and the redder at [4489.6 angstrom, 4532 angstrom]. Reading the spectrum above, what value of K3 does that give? 0.33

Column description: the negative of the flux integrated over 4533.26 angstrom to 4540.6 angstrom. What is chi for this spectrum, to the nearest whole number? -40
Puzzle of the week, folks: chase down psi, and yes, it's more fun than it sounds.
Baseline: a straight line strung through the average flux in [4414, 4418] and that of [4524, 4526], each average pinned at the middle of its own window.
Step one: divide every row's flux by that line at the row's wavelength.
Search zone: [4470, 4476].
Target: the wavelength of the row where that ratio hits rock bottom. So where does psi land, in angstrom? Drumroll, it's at 4475.69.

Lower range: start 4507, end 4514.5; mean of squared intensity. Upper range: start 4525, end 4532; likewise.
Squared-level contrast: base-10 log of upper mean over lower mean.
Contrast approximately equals -0.11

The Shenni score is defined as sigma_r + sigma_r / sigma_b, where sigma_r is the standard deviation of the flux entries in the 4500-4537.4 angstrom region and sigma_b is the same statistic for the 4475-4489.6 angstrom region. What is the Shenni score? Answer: 2.1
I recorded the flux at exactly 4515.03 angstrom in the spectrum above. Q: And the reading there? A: 6.37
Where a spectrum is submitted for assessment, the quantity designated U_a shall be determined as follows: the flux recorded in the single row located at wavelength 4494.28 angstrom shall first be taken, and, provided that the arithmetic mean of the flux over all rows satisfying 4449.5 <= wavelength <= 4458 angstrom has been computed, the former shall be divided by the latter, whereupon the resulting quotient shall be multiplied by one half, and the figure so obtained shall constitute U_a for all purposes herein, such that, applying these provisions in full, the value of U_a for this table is 0.529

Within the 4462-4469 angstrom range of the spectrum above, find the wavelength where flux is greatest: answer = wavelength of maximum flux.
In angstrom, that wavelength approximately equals 4468.49 angstrom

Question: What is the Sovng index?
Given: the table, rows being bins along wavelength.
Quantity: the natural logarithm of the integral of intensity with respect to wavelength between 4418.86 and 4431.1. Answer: 4.3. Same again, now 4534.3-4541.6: 3.7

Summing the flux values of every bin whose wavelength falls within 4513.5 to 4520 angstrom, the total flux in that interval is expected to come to 37.8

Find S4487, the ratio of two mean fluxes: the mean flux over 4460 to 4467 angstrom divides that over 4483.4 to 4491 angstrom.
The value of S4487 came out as 1.16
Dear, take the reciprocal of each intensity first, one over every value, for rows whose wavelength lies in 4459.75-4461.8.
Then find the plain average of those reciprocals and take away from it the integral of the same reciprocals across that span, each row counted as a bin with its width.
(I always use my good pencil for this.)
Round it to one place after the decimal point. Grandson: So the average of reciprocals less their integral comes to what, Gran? -0.2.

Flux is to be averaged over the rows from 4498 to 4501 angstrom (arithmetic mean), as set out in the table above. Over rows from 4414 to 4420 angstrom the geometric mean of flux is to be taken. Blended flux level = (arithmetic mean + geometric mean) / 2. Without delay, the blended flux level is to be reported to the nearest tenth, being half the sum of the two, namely 6.1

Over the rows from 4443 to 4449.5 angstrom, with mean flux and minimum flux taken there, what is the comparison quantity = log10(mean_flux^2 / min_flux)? 0.77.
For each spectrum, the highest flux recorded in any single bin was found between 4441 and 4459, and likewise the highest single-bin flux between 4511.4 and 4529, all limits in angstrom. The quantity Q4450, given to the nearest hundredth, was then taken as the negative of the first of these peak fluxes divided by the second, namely -1.00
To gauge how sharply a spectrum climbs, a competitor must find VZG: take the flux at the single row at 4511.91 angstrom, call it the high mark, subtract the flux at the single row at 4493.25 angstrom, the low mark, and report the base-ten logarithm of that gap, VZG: -1.0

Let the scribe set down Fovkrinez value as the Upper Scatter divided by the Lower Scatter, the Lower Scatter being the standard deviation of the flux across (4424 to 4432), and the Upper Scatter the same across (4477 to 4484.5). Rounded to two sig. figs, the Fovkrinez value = 4.9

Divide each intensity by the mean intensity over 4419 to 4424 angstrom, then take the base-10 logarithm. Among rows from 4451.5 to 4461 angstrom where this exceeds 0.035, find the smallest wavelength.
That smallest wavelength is 4454.11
